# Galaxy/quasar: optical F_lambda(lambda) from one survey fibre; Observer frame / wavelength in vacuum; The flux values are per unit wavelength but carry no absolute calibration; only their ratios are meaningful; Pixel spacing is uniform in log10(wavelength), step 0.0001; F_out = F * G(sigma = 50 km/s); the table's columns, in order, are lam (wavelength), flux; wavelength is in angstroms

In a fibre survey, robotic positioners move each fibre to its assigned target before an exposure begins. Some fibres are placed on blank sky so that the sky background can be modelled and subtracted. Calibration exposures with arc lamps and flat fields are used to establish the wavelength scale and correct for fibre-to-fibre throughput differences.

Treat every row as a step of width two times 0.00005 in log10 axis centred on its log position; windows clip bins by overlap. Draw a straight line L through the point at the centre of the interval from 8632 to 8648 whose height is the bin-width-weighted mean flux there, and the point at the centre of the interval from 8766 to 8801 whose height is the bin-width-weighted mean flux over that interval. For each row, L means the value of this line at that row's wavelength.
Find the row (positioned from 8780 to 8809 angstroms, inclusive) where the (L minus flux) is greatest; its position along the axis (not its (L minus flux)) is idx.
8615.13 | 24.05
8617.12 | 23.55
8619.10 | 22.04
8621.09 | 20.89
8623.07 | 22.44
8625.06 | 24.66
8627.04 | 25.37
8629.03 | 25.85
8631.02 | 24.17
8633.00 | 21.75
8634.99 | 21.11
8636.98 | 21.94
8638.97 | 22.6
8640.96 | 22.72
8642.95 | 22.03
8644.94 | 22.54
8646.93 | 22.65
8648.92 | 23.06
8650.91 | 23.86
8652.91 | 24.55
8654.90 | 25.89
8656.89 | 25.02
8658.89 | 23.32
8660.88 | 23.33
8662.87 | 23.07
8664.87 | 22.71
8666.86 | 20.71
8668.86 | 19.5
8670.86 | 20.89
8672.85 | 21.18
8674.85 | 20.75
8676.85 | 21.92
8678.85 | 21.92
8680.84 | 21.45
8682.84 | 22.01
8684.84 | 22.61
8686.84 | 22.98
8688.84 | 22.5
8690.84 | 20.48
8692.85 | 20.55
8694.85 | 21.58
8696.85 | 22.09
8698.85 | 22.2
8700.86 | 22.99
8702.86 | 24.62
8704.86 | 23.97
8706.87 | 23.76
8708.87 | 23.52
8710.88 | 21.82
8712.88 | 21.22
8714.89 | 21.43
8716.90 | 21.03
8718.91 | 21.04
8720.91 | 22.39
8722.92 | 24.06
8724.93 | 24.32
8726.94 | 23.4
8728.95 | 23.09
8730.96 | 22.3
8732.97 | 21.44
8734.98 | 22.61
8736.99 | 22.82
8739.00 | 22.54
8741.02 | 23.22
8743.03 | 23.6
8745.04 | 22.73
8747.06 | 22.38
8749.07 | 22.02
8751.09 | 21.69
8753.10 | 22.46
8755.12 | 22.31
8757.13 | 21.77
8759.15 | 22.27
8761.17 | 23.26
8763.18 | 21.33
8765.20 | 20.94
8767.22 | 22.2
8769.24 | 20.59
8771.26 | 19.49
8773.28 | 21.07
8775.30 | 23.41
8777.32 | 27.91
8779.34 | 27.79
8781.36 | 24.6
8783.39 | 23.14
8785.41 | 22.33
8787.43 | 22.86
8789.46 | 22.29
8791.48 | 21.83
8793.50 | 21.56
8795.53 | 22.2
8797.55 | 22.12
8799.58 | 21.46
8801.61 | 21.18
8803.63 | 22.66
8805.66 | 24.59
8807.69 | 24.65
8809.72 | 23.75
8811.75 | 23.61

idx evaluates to 8801.61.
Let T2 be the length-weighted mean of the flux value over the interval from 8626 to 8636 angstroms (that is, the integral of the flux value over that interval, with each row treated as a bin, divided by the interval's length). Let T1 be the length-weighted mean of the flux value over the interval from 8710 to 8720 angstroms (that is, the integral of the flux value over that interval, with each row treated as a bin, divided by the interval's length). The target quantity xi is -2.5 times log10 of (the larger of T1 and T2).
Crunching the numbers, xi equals -3.44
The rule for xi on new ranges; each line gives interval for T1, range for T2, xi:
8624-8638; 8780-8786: -3.44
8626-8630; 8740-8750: -3.52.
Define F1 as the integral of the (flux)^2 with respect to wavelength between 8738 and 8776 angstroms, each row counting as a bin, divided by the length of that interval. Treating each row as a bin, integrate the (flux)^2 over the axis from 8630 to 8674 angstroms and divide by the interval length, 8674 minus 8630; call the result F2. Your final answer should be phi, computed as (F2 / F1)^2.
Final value 1.12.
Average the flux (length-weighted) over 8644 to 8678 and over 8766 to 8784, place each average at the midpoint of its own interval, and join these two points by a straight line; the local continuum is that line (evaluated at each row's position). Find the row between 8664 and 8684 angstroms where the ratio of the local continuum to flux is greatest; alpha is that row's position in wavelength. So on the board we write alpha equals 8668.86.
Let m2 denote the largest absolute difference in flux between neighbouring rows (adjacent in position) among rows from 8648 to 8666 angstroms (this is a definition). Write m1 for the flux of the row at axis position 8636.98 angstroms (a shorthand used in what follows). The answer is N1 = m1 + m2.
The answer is 23.6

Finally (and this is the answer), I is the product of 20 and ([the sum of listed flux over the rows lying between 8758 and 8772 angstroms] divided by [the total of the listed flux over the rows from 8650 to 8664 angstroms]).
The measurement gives 18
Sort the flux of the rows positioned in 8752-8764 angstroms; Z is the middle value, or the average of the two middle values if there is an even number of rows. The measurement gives 22.3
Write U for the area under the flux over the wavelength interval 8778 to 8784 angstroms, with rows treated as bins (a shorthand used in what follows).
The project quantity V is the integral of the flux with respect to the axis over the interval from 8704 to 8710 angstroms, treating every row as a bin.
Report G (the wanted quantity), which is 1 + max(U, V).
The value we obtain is 154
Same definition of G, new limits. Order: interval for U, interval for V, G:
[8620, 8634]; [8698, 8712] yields 331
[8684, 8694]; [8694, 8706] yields 276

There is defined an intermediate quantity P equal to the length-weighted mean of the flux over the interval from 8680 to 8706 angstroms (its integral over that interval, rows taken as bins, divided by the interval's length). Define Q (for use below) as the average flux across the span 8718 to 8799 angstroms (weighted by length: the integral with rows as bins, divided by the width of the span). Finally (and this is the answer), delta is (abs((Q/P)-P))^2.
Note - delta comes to 454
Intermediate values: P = 22.3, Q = 22.6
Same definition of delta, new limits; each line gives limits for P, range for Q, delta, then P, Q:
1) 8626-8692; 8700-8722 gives 467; 22.6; 22.5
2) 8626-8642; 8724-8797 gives 494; 23.2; 22.7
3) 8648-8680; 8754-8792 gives 466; 22.6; 22.7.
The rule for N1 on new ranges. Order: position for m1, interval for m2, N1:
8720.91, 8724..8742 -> 23.6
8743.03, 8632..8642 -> 24.4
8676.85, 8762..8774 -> 23.5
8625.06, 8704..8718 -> 26.4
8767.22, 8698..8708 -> 23.8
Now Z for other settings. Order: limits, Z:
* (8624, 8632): 25.0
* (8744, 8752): 22.2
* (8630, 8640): 21.9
